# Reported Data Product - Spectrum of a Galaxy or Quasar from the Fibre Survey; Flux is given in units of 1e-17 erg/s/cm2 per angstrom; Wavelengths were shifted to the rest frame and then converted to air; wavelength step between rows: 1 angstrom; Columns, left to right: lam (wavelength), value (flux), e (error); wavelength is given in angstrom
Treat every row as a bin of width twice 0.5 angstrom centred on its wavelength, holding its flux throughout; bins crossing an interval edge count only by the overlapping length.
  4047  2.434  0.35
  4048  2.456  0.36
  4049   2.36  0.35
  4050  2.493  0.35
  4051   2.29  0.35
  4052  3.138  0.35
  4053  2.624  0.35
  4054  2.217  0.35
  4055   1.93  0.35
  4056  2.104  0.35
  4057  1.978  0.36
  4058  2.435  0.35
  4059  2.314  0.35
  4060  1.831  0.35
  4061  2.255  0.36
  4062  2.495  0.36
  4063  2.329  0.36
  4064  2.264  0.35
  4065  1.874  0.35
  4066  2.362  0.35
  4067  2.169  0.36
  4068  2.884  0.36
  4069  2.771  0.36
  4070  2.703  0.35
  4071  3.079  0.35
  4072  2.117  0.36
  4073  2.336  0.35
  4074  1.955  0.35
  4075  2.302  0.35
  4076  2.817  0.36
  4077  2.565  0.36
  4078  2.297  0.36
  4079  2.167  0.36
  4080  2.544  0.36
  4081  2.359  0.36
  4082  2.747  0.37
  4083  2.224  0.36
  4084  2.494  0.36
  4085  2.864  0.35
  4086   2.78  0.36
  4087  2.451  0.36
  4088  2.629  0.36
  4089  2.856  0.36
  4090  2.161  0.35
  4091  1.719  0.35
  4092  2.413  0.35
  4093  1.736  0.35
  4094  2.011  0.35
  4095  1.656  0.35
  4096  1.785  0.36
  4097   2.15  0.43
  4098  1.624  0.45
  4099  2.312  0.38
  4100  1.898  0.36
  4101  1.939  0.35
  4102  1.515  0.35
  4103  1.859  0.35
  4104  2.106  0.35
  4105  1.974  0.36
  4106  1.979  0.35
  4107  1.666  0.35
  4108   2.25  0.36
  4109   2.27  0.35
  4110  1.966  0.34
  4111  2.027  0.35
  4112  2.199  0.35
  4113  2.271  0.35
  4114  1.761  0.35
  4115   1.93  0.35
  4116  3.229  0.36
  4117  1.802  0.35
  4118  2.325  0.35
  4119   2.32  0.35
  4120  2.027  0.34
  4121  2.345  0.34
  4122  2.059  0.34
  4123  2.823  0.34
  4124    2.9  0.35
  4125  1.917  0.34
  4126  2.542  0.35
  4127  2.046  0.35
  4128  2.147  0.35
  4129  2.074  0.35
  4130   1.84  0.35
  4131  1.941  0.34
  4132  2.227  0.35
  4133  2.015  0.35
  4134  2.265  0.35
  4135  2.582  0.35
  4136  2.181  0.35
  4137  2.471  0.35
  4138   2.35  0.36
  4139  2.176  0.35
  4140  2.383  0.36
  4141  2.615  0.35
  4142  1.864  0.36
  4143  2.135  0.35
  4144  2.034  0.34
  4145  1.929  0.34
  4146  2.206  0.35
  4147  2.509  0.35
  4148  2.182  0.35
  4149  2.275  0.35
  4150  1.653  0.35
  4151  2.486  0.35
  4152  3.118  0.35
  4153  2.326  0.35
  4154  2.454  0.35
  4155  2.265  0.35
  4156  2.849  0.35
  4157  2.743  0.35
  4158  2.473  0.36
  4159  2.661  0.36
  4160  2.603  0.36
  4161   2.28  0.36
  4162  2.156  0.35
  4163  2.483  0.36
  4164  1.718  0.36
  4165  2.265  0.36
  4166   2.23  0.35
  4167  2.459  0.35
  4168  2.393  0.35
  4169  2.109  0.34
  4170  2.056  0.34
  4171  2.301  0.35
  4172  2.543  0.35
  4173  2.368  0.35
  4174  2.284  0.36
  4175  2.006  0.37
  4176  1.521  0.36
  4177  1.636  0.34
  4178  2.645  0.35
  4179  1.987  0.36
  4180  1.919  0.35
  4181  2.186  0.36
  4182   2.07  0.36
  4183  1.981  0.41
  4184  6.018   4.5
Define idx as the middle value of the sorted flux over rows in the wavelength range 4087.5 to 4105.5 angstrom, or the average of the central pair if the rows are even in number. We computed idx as 1.96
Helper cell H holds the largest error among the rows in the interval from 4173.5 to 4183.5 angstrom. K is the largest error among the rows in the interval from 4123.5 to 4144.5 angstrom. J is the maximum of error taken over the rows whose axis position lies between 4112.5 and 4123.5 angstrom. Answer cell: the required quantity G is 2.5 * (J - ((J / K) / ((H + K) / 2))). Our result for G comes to -5.6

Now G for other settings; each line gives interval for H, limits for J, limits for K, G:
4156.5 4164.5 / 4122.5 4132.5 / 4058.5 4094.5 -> -5.6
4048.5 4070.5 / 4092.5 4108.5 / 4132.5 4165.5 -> -7.6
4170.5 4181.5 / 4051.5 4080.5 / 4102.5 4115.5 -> -5.9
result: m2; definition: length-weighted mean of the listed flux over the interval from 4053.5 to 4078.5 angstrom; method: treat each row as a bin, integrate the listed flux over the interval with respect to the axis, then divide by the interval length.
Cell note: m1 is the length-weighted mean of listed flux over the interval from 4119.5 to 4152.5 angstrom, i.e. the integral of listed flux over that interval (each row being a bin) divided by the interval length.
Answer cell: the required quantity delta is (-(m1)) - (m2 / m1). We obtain -3.289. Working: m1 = 2.25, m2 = 2.3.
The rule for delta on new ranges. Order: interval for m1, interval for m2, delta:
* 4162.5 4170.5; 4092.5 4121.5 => -3.132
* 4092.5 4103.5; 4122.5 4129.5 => -3.124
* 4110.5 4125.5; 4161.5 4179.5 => -3.224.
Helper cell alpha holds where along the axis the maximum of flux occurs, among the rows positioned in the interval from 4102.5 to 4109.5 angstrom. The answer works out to 4109 angstrom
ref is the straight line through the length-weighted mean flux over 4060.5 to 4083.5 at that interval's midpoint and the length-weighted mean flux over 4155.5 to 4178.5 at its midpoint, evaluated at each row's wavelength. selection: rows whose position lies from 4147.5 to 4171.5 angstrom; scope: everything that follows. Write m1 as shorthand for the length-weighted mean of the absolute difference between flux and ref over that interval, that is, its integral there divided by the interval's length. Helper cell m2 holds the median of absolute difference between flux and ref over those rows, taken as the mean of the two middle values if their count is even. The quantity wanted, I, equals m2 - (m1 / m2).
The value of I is -1.23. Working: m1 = 0.231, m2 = 0.17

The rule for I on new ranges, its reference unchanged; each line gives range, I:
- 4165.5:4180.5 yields -0.84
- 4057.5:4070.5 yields -1.21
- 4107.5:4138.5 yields -0.78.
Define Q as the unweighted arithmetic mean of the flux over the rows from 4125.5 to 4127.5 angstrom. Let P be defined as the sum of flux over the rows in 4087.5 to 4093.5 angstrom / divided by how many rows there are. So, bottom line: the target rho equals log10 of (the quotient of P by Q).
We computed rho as -0.01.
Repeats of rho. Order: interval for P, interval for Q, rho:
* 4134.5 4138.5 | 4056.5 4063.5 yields 0.03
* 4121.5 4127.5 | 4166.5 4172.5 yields 0.01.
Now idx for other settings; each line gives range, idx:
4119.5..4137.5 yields 2.16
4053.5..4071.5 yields 2.29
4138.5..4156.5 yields 2.27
